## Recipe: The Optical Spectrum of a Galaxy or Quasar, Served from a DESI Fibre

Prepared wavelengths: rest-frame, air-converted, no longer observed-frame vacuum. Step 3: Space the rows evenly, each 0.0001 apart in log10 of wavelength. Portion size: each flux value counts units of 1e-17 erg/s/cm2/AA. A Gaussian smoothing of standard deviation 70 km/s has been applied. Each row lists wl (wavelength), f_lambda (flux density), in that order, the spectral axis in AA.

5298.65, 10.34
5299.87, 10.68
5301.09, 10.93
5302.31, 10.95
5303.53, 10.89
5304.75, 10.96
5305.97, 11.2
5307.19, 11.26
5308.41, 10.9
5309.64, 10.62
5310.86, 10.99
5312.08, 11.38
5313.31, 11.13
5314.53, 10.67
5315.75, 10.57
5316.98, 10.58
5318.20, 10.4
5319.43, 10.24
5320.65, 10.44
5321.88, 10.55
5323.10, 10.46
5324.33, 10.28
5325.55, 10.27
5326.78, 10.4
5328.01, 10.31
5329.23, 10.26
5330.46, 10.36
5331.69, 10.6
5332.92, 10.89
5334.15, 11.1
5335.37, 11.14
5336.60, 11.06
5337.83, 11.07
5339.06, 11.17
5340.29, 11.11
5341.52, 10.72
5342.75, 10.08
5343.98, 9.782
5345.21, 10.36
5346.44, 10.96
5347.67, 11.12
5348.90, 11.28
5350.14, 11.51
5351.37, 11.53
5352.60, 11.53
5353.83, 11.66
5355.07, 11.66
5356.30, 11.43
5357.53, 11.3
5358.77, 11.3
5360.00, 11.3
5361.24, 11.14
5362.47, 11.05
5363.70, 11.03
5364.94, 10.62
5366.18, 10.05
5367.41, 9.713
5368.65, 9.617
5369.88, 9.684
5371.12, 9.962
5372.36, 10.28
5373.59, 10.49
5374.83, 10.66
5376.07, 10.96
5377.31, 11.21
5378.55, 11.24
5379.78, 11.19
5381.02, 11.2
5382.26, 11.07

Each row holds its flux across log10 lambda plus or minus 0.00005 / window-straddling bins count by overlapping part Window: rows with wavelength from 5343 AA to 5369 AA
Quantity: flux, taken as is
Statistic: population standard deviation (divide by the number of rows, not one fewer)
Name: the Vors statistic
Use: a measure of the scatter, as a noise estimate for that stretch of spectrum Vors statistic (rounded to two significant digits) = 0.64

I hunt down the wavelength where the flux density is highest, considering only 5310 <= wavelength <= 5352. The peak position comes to 5351.37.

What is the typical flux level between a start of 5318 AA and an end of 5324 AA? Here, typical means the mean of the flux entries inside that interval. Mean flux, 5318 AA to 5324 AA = 10.4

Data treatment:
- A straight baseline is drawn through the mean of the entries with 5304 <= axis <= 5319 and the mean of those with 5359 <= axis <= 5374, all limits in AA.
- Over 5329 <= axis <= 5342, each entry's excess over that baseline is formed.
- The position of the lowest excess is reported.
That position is 5329.23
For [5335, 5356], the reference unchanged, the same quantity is 5343.98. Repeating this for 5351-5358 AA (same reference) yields 5357.53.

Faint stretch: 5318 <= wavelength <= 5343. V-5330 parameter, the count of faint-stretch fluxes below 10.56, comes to 12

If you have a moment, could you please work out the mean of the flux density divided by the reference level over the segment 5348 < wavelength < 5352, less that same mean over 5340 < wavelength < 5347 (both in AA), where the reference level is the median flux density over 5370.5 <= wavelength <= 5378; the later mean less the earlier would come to 0.089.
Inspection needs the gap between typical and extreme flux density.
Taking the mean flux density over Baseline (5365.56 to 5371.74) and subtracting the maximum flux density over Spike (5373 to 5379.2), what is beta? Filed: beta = -1.4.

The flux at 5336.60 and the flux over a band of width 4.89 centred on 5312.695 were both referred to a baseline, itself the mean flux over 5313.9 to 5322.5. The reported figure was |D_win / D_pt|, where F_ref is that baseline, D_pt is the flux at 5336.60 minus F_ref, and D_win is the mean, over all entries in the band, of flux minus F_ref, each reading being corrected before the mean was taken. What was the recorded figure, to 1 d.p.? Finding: 1.0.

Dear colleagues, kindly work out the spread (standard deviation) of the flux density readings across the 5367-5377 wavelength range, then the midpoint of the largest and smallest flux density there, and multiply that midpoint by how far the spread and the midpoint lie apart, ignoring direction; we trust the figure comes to 101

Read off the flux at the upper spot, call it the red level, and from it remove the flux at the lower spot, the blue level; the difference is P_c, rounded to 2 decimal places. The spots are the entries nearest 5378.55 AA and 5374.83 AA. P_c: 0.58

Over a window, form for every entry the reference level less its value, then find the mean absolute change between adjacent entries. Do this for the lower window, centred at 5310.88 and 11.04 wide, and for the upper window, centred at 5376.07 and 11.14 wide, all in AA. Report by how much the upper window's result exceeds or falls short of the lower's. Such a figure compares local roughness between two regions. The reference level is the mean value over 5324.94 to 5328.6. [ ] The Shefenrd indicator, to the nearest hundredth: -0.12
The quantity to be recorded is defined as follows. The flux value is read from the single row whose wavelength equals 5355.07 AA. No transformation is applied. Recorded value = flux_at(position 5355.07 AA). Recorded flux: 11.66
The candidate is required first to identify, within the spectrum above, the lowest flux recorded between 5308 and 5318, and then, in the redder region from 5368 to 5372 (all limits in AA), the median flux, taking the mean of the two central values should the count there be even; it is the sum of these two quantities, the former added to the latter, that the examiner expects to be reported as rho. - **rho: 20.25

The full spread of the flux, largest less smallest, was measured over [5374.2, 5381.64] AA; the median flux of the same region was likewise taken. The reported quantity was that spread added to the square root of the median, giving 3.9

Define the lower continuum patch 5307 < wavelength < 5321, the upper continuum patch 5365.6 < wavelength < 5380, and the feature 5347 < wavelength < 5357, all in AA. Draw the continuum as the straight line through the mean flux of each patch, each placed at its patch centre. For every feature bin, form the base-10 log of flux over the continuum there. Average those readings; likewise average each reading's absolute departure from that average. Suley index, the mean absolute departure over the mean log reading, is 0.2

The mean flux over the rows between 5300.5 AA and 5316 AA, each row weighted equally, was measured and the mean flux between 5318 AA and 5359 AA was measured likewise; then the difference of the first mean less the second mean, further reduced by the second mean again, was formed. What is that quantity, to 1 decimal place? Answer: -10.7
